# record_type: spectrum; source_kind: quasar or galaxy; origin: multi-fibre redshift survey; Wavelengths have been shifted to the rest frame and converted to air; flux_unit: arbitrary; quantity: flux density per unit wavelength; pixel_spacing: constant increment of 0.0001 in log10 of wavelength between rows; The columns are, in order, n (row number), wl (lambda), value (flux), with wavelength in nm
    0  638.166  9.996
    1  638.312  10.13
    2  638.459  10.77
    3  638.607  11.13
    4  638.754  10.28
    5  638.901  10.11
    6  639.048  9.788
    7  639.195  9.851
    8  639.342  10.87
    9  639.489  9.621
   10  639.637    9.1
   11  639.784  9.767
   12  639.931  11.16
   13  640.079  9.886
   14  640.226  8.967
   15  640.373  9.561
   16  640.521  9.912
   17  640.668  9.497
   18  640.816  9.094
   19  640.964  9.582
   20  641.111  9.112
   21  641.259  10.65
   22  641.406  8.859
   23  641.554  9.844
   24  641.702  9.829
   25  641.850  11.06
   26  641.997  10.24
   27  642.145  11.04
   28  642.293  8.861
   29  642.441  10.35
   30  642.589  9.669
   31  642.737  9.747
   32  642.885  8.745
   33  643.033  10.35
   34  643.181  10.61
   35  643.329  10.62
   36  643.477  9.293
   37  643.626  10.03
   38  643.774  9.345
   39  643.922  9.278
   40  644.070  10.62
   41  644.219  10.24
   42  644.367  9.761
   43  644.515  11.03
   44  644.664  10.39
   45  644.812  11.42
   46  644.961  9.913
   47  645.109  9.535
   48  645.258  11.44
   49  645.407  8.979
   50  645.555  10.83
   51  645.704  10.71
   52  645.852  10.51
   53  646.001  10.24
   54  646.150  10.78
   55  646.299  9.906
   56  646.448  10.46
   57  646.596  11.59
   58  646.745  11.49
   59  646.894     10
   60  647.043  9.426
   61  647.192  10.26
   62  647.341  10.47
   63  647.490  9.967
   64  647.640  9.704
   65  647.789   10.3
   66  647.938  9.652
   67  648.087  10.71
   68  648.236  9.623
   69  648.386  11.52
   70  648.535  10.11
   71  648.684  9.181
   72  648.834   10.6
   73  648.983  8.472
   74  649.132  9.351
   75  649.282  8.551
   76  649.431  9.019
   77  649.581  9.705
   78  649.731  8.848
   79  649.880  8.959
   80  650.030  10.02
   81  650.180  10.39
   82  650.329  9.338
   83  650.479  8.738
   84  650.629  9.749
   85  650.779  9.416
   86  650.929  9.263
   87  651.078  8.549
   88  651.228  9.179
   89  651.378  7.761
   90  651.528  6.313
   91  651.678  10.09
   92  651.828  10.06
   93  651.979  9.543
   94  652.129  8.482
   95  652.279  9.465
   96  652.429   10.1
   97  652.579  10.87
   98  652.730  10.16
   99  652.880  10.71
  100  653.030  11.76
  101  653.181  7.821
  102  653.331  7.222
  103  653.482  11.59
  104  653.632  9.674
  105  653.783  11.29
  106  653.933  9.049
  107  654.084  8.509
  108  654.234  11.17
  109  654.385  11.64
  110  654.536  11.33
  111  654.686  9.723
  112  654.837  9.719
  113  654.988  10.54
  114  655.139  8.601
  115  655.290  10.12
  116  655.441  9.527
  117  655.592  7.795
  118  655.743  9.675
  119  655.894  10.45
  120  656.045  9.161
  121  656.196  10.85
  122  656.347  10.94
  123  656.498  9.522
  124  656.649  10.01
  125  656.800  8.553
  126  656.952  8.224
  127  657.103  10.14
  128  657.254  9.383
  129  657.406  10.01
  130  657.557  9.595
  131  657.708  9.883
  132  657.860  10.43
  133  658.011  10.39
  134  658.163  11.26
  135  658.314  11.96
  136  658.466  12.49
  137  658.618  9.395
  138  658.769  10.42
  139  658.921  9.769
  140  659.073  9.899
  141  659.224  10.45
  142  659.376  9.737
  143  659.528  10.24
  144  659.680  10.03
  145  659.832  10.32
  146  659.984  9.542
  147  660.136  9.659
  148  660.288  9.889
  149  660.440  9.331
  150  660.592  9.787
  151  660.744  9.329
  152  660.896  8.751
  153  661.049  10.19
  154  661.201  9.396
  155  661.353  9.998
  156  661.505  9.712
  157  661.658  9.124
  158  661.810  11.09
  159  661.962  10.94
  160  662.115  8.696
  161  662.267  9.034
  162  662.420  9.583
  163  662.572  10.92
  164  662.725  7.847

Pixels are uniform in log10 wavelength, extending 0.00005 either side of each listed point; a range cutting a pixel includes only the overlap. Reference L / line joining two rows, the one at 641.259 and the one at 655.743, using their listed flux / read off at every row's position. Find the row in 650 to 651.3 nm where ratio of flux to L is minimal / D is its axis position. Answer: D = 651.078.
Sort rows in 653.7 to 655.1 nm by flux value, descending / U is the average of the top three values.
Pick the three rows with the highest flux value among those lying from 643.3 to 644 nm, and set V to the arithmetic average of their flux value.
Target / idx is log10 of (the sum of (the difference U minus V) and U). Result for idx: 1.11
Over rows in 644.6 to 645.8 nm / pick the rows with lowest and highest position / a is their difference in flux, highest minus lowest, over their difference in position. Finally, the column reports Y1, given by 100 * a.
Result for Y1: 31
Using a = 0.3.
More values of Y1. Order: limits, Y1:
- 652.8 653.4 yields -773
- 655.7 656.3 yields 259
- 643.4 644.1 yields 224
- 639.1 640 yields 178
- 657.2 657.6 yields 70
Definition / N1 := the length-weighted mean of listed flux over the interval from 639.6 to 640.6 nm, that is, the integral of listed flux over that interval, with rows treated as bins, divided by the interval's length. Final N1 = 9.8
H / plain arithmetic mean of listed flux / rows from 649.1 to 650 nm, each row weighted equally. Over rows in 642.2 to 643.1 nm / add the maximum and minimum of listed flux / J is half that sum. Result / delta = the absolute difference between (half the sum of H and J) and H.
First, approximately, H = 9.1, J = 9.5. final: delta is 0.238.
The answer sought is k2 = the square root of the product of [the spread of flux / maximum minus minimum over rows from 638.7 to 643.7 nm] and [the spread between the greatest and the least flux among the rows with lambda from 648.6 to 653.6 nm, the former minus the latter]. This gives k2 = 3.6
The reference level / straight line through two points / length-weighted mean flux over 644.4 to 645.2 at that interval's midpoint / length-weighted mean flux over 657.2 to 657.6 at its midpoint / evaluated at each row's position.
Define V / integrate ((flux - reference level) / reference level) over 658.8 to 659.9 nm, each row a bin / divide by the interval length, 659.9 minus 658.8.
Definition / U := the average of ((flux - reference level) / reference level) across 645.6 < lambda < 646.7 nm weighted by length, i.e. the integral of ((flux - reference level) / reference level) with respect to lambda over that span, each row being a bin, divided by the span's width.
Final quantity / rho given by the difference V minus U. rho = 0.03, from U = 0.03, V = 0.054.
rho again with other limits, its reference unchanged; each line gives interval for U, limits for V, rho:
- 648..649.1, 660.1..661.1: 0.03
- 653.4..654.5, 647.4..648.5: -0.06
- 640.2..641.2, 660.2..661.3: 0.12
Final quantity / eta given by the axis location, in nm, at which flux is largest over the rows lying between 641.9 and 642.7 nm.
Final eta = 642.145 nm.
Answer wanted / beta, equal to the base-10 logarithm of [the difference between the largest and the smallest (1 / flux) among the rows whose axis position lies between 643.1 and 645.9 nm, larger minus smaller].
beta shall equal -1.6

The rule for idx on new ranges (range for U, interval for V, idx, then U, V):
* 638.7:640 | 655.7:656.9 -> 1.03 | 10.8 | 10.7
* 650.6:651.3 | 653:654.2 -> 0.87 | 9.5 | 11.5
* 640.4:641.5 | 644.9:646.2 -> 0.96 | 10.0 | 11.0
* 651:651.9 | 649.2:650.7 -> 0.98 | 9.8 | 10.1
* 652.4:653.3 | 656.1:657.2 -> 1.06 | 11.1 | 10.6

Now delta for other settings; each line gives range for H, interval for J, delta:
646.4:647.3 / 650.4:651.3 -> 0.694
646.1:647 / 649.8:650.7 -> 0.570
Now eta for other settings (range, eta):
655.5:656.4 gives 656.347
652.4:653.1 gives 653.030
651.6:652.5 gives 652.429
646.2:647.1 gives 646.596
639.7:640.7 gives 639.931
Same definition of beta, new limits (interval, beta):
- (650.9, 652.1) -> -1.2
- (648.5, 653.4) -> -1.1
